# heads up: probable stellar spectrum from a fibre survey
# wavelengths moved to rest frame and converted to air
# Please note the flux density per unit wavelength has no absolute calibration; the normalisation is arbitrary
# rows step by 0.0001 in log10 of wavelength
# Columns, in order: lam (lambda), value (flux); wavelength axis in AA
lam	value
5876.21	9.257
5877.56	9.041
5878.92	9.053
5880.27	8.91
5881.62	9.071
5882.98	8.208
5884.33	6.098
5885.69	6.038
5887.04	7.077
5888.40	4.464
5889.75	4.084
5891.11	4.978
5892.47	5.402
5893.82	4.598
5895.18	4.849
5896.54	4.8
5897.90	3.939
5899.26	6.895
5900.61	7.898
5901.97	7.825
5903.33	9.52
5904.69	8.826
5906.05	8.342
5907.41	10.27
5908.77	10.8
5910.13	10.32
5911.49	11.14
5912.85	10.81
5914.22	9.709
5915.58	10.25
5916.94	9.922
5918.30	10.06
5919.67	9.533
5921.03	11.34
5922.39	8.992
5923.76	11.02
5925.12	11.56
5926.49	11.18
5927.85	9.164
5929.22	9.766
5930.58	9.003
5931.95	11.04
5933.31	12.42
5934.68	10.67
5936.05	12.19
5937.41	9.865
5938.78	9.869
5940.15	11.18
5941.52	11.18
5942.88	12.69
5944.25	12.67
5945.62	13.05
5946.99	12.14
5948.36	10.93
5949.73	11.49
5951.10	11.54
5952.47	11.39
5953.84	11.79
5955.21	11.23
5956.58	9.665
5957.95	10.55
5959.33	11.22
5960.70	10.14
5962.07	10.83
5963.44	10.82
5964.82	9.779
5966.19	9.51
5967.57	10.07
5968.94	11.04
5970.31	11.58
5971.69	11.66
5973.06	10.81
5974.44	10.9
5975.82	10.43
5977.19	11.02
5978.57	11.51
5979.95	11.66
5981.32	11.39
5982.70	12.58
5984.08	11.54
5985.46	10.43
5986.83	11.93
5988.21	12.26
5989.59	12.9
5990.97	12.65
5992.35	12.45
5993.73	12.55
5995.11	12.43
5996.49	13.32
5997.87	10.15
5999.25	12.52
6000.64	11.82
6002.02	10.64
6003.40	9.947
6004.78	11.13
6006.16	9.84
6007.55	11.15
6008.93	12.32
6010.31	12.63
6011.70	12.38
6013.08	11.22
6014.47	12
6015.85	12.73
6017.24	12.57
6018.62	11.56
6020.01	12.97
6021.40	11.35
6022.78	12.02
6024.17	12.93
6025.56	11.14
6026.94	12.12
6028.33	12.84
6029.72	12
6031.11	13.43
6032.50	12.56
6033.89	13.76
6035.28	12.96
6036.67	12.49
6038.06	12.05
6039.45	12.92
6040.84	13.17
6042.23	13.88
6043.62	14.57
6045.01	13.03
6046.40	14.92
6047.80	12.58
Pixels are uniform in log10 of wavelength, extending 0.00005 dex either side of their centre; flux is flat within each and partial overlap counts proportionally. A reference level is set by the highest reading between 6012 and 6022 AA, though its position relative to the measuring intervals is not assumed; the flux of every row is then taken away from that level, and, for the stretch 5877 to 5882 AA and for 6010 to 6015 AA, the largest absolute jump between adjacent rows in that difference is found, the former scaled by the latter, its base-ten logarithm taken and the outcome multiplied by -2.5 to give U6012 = 2.1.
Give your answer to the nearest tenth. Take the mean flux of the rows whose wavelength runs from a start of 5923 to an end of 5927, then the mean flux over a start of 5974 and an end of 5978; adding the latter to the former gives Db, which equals 22.0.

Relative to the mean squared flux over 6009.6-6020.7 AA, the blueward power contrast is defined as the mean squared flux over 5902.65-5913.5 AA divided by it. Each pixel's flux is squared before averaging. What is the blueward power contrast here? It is 0.67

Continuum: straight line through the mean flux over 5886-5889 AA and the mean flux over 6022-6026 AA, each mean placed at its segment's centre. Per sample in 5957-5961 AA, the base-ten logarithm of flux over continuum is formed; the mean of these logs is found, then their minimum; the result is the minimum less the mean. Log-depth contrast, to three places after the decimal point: -0.023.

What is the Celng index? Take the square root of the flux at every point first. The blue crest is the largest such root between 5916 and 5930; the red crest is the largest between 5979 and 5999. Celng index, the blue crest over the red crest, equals 0.932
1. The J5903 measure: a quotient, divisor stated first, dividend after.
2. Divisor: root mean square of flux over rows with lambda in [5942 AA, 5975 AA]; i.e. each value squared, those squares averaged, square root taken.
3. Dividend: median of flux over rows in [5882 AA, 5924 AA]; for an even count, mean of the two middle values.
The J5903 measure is 0.75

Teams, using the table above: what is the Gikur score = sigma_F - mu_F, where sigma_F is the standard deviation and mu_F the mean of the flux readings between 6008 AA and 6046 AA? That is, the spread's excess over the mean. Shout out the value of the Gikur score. -11.8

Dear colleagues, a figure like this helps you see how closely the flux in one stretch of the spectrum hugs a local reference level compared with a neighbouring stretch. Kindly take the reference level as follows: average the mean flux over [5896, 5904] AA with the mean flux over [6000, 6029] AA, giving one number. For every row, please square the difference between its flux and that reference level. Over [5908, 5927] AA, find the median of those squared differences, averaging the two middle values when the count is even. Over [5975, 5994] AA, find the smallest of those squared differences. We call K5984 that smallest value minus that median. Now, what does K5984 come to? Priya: -0.4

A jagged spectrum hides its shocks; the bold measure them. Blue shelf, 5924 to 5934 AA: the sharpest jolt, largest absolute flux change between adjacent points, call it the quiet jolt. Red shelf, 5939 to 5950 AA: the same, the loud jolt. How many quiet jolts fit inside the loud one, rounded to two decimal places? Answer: 0.74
